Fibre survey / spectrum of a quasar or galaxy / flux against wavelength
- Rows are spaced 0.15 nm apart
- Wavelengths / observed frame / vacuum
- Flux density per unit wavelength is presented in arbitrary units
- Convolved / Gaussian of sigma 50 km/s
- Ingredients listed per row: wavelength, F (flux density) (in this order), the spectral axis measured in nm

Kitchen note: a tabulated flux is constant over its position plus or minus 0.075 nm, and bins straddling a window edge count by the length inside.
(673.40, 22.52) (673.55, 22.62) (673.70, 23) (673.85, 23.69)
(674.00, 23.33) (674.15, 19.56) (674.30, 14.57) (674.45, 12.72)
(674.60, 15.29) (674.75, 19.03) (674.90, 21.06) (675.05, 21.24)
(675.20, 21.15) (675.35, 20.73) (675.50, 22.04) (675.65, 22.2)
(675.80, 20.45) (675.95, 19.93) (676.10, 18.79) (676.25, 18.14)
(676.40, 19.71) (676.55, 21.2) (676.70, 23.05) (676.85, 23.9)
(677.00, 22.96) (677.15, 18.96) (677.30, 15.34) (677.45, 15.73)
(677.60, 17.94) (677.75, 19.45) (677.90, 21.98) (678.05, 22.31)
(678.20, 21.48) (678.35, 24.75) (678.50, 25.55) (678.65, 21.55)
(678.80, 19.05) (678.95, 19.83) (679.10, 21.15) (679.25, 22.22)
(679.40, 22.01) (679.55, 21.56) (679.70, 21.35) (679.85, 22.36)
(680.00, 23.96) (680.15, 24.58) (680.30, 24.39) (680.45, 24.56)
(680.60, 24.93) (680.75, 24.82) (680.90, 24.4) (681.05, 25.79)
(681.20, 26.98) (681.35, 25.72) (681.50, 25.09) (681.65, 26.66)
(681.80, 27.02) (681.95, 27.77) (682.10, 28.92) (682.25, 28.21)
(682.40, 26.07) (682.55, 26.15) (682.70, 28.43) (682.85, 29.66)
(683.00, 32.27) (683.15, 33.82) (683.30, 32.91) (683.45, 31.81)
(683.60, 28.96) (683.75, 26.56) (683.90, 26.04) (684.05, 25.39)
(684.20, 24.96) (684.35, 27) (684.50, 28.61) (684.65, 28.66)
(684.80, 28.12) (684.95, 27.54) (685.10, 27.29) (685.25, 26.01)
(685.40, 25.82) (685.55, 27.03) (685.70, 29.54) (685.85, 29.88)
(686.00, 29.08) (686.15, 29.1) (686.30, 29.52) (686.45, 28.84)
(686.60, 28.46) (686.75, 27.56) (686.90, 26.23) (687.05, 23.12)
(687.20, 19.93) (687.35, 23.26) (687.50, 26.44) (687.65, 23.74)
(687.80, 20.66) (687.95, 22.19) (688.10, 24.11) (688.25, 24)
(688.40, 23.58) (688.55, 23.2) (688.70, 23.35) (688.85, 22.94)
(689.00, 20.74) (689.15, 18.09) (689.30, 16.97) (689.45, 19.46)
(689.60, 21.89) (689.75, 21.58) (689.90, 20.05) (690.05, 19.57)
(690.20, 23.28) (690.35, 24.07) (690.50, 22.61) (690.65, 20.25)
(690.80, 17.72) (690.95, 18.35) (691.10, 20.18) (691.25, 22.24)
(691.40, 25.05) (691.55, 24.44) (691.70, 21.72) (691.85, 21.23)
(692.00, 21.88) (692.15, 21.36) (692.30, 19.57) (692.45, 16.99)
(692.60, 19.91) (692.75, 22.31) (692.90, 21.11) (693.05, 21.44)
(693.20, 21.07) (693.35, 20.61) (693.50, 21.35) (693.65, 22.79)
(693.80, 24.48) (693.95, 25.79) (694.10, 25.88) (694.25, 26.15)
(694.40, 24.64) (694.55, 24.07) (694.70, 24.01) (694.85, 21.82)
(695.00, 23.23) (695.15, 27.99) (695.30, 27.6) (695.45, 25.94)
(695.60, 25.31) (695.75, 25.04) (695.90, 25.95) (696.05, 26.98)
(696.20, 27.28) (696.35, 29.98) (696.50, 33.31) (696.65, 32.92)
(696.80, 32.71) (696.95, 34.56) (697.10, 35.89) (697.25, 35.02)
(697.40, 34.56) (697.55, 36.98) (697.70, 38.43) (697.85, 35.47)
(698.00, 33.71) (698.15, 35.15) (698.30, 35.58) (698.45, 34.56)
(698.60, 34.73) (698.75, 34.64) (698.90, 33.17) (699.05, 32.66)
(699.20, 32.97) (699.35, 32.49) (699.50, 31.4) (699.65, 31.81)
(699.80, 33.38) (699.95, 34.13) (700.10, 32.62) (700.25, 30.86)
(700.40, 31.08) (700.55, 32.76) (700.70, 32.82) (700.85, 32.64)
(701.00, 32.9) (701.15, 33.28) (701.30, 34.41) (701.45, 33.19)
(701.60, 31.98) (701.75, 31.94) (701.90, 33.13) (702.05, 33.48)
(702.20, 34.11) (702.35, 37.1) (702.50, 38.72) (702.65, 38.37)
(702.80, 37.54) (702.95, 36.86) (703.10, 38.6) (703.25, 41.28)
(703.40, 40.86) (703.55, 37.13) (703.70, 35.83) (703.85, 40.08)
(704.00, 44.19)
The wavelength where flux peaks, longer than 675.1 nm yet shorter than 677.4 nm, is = 676.85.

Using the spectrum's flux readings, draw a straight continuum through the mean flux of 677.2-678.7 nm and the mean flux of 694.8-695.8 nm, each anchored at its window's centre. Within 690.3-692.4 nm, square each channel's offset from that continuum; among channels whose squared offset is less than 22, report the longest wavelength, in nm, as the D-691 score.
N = 692.15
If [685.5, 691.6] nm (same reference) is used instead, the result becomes 691.55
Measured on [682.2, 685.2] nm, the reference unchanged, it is 684.35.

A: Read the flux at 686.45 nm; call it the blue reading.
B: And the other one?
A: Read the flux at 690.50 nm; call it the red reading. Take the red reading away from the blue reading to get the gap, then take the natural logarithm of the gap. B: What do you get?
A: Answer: 1.8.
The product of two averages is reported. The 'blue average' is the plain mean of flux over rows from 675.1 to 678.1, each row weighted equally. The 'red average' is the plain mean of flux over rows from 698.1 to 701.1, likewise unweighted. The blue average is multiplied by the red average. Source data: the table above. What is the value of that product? 672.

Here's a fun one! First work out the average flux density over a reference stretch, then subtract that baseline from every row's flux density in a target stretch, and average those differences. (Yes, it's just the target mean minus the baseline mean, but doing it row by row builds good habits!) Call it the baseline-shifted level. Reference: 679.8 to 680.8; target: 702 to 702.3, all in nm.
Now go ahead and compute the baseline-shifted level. 10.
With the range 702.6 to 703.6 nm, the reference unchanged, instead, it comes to 14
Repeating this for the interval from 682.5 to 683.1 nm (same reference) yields 5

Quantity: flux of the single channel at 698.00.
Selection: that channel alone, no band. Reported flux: 33.71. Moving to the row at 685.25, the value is 26.01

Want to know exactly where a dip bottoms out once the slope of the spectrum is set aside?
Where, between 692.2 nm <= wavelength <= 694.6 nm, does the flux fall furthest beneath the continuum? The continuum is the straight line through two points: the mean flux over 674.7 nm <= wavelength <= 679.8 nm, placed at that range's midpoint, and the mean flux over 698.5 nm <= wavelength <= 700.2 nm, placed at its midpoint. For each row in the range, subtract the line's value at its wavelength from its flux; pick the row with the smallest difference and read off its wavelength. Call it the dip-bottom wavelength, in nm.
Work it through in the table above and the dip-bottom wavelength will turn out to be 692.45 nm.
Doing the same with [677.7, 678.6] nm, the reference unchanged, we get 677.75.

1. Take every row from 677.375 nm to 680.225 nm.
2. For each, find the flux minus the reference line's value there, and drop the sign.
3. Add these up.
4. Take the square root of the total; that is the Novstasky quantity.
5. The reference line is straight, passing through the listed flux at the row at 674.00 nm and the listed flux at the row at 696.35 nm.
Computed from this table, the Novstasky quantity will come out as 8.0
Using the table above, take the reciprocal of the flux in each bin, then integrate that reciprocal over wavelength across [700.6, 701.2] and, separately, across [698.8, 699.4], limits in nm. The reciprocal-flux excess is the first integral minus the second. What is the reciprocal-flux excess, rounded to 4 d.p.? 0.0000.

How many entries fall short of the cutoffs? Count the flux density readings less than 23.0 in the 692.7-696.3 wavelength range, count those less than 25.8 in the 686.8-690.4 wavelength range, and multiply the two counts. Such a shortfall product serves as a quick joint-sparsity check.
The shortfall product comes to 176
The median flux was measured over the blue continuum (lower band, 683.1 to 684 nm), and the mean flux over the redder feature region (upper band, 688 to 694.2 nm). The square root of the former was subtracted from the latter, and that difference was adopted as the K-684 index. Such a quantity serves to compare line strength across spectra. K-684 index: 16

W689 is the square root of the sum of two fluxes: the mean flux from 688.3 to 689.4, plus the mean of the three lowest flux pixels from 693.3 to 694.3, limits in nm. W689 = 6.5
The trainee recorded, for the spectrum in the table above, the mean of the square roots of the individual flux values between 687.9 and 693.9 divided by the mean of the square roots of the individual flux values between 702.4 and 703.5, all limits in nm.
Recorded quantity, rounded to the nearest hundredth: 0.74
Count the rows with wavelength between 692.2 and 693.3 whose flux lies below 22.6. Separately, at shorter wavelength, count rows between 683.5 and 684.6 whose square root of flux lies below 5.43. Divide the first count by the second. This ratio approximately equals 1.0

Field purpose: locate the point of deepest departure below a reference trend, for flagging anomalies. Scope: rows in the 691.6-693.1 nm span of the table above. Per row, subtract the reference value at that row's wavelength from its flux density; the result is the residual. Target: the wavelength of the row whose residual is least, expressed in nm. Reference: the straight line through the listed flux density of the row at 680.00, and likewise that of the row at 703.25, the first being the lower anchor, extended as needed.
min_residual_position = 692.45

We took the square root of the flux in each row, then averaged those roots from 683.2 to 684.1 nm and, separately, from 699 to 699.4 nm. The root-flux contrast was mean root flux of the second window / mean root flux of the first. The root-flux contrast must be 1.07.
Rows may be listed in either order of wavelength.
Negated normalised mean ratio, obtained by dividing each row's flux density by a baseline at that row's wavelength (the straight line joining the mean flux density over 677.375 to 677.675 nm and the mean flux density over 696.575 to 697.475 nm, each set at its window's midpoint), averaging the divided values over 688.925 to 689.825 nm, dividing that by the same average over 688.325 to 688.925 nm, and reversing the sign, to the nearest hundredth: -0.83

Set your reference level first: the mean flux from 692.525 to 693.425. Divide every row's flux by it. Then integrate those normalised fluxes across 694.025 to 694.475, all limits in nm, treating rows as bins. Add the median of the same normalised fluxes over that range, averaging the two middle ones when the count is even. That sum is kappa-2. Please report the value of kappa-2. 1.8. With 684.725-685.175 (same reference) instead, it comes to 1.9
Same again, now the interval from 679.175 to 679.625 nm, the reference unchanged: 1.5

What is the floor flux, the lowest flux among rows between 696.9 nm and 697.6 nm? 34.56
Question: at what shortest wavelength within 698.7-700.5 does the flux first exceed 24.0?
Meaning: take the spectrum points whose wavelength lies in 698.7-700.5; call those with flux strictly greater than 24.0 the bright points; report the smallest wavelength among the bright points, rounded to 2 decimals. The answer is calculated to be 698.75 nm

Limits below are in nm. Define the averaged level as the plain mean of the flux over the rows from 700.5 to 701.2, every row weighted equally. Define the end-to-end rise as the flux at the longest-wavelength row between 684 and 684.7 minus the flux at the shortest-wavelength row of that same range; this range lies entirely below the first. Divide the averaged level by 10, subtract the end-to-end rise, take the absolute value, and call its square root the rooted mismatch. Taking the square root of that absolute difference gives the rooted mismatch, 0.1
